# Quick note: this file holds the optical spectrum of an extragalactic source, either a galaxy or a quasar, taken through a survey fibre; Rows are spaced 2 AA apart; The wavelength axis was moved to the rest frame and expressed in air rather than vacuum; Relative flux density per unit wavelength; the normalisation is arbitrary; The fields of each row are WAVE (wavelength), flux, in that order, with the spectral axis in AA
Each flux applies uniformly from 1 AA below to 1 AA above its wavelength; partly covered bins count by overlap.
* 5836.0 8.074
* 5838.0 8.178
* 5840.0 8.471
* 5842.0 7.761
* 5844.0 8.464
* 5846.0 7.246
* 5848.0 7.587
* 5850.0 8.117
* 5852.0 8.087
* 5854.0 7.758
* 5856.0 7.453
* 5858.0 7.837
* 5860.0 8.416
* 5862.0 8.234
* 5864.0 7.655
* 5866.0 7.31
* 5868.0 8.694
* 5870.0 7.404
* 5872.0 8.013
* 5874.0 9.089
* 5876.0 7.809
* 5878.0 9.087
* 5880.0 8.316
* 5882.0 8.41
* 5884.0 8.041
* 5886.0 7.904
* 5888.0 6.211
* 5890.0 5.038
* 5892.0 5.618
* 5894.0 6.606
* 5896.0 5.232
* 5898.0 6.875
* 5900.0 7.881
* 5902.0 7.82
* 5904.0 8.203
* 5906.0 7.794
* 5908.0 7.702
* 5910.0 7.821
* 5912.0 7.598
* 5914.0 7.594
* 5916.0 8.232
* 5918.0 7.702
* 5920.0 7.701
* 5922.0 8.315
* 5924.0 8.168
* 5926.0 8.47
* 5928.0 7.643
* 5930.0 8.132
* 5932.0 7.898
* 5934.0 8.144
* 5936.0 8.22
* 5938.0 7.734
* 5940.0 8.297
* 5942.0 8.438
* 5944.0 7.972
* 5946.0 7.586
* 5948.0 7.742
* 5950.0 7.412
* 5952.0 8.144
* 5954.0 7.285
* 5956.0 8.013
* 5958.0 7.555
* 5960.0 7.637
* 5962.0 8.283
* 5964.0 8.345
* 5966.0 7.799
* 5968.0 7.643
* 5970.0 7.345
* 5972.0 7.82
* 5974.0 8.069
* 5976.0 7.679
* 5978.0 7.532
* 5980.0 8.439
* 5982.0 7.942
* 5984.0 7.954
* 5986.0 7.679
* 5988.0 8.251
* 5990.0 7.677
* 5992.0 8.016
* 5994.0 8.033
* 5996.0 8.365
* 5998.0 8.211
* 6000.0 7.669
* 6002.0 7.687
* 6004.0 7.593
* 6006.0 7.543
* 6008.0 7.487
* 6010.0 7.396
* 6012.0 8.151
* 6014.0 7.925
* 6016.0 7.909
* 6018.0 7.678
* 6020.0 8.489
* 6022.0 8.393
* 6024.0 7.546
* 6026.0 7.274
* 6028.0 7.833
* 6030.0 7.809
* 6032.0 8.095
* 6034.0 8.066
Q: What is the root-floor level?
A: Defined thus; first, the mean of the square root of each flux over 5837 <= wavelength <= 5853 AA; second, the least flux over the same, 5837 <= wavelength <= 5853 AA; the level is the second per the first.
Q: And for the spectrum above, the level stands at 2.56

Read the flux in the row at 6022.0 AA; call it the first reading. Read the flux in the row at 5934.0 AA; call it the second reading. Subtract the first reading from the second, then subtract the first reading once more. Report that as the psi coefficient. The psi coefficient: -8.6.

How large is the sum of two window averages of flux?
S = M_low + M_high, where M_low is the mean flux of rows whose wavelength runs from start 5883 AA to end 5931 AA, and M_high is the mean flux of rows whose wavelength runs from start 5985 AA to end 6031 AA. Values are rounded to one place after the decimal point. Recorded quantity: 15.3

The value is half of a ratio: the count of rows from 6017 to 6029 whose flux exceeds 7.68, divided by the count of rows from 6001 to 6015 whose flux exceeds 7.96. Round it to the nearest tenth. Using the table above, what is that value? 1.5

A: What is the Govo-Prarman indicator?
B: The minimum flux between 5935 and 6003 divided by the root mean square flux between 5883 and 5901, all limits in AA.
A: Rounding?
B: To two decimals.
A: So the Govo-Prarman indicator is 1.09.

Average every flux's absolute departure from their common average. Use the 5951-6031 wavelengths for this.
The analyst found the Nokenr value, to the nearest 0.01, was 0.28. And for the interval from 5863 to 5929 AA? 0.66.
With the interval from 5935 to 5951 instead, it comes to 0.31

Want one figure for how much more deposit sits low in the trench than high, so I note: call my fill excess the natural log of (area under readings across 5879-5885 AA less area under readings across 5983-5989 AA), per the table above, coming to 0.57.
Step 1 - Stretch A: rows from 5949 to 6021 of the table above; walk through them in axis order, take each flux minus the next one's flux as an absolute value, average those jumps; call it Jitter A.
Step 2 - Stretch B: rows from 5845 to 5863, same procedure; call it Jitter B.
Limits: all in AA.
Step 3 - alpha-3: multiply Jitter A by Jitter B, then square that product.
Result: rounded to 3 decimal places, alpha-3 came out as 0.014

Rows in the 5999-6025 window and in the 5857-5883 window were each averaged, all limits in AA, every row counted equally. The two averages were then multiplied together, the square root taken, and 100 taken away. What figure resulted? -92.0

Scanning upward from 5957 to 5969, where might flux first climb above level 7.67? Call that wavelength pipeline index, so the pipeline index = 5962.0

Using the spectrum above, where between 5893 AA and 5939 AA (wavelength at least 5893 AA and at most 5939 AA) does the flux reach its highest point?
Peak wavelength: 5926.0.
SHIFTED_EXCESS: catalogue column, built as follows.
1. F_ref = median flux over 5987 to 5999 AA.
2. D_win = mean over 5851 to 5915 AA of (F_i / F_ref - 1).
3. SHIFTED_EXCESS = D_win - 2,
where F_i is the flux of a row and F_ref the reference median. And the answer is -2.06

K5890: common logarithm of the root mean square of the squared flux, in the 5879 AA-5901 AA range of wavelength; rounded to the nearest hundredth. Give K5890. 1.72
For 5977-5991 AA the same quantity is 1.80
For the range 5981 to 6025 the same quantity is 1.80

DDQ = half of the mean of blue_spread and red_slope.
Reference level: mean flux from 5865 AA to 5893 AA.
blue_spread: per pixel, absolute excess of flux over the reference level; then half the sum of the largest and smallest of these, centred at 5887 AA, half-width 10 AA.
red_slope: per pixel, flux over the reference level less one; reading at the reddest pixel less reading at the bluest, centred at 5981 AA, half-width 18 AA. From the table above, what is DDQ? 0.35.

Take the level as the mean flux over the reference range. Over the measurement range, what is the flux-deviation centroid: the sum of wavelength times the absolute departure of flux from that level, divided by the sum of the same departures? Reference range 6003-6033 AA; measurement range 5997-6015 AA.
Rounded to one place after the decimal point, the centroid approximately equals 6006.1 AA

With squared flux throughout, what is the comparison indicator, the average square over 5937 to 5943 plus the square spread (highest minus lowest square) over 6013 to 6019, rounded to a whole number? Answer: 70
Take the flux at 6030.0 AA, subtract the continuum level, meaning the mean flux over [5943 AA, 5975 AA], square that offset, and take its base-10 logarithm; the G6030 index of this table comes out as -3.5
